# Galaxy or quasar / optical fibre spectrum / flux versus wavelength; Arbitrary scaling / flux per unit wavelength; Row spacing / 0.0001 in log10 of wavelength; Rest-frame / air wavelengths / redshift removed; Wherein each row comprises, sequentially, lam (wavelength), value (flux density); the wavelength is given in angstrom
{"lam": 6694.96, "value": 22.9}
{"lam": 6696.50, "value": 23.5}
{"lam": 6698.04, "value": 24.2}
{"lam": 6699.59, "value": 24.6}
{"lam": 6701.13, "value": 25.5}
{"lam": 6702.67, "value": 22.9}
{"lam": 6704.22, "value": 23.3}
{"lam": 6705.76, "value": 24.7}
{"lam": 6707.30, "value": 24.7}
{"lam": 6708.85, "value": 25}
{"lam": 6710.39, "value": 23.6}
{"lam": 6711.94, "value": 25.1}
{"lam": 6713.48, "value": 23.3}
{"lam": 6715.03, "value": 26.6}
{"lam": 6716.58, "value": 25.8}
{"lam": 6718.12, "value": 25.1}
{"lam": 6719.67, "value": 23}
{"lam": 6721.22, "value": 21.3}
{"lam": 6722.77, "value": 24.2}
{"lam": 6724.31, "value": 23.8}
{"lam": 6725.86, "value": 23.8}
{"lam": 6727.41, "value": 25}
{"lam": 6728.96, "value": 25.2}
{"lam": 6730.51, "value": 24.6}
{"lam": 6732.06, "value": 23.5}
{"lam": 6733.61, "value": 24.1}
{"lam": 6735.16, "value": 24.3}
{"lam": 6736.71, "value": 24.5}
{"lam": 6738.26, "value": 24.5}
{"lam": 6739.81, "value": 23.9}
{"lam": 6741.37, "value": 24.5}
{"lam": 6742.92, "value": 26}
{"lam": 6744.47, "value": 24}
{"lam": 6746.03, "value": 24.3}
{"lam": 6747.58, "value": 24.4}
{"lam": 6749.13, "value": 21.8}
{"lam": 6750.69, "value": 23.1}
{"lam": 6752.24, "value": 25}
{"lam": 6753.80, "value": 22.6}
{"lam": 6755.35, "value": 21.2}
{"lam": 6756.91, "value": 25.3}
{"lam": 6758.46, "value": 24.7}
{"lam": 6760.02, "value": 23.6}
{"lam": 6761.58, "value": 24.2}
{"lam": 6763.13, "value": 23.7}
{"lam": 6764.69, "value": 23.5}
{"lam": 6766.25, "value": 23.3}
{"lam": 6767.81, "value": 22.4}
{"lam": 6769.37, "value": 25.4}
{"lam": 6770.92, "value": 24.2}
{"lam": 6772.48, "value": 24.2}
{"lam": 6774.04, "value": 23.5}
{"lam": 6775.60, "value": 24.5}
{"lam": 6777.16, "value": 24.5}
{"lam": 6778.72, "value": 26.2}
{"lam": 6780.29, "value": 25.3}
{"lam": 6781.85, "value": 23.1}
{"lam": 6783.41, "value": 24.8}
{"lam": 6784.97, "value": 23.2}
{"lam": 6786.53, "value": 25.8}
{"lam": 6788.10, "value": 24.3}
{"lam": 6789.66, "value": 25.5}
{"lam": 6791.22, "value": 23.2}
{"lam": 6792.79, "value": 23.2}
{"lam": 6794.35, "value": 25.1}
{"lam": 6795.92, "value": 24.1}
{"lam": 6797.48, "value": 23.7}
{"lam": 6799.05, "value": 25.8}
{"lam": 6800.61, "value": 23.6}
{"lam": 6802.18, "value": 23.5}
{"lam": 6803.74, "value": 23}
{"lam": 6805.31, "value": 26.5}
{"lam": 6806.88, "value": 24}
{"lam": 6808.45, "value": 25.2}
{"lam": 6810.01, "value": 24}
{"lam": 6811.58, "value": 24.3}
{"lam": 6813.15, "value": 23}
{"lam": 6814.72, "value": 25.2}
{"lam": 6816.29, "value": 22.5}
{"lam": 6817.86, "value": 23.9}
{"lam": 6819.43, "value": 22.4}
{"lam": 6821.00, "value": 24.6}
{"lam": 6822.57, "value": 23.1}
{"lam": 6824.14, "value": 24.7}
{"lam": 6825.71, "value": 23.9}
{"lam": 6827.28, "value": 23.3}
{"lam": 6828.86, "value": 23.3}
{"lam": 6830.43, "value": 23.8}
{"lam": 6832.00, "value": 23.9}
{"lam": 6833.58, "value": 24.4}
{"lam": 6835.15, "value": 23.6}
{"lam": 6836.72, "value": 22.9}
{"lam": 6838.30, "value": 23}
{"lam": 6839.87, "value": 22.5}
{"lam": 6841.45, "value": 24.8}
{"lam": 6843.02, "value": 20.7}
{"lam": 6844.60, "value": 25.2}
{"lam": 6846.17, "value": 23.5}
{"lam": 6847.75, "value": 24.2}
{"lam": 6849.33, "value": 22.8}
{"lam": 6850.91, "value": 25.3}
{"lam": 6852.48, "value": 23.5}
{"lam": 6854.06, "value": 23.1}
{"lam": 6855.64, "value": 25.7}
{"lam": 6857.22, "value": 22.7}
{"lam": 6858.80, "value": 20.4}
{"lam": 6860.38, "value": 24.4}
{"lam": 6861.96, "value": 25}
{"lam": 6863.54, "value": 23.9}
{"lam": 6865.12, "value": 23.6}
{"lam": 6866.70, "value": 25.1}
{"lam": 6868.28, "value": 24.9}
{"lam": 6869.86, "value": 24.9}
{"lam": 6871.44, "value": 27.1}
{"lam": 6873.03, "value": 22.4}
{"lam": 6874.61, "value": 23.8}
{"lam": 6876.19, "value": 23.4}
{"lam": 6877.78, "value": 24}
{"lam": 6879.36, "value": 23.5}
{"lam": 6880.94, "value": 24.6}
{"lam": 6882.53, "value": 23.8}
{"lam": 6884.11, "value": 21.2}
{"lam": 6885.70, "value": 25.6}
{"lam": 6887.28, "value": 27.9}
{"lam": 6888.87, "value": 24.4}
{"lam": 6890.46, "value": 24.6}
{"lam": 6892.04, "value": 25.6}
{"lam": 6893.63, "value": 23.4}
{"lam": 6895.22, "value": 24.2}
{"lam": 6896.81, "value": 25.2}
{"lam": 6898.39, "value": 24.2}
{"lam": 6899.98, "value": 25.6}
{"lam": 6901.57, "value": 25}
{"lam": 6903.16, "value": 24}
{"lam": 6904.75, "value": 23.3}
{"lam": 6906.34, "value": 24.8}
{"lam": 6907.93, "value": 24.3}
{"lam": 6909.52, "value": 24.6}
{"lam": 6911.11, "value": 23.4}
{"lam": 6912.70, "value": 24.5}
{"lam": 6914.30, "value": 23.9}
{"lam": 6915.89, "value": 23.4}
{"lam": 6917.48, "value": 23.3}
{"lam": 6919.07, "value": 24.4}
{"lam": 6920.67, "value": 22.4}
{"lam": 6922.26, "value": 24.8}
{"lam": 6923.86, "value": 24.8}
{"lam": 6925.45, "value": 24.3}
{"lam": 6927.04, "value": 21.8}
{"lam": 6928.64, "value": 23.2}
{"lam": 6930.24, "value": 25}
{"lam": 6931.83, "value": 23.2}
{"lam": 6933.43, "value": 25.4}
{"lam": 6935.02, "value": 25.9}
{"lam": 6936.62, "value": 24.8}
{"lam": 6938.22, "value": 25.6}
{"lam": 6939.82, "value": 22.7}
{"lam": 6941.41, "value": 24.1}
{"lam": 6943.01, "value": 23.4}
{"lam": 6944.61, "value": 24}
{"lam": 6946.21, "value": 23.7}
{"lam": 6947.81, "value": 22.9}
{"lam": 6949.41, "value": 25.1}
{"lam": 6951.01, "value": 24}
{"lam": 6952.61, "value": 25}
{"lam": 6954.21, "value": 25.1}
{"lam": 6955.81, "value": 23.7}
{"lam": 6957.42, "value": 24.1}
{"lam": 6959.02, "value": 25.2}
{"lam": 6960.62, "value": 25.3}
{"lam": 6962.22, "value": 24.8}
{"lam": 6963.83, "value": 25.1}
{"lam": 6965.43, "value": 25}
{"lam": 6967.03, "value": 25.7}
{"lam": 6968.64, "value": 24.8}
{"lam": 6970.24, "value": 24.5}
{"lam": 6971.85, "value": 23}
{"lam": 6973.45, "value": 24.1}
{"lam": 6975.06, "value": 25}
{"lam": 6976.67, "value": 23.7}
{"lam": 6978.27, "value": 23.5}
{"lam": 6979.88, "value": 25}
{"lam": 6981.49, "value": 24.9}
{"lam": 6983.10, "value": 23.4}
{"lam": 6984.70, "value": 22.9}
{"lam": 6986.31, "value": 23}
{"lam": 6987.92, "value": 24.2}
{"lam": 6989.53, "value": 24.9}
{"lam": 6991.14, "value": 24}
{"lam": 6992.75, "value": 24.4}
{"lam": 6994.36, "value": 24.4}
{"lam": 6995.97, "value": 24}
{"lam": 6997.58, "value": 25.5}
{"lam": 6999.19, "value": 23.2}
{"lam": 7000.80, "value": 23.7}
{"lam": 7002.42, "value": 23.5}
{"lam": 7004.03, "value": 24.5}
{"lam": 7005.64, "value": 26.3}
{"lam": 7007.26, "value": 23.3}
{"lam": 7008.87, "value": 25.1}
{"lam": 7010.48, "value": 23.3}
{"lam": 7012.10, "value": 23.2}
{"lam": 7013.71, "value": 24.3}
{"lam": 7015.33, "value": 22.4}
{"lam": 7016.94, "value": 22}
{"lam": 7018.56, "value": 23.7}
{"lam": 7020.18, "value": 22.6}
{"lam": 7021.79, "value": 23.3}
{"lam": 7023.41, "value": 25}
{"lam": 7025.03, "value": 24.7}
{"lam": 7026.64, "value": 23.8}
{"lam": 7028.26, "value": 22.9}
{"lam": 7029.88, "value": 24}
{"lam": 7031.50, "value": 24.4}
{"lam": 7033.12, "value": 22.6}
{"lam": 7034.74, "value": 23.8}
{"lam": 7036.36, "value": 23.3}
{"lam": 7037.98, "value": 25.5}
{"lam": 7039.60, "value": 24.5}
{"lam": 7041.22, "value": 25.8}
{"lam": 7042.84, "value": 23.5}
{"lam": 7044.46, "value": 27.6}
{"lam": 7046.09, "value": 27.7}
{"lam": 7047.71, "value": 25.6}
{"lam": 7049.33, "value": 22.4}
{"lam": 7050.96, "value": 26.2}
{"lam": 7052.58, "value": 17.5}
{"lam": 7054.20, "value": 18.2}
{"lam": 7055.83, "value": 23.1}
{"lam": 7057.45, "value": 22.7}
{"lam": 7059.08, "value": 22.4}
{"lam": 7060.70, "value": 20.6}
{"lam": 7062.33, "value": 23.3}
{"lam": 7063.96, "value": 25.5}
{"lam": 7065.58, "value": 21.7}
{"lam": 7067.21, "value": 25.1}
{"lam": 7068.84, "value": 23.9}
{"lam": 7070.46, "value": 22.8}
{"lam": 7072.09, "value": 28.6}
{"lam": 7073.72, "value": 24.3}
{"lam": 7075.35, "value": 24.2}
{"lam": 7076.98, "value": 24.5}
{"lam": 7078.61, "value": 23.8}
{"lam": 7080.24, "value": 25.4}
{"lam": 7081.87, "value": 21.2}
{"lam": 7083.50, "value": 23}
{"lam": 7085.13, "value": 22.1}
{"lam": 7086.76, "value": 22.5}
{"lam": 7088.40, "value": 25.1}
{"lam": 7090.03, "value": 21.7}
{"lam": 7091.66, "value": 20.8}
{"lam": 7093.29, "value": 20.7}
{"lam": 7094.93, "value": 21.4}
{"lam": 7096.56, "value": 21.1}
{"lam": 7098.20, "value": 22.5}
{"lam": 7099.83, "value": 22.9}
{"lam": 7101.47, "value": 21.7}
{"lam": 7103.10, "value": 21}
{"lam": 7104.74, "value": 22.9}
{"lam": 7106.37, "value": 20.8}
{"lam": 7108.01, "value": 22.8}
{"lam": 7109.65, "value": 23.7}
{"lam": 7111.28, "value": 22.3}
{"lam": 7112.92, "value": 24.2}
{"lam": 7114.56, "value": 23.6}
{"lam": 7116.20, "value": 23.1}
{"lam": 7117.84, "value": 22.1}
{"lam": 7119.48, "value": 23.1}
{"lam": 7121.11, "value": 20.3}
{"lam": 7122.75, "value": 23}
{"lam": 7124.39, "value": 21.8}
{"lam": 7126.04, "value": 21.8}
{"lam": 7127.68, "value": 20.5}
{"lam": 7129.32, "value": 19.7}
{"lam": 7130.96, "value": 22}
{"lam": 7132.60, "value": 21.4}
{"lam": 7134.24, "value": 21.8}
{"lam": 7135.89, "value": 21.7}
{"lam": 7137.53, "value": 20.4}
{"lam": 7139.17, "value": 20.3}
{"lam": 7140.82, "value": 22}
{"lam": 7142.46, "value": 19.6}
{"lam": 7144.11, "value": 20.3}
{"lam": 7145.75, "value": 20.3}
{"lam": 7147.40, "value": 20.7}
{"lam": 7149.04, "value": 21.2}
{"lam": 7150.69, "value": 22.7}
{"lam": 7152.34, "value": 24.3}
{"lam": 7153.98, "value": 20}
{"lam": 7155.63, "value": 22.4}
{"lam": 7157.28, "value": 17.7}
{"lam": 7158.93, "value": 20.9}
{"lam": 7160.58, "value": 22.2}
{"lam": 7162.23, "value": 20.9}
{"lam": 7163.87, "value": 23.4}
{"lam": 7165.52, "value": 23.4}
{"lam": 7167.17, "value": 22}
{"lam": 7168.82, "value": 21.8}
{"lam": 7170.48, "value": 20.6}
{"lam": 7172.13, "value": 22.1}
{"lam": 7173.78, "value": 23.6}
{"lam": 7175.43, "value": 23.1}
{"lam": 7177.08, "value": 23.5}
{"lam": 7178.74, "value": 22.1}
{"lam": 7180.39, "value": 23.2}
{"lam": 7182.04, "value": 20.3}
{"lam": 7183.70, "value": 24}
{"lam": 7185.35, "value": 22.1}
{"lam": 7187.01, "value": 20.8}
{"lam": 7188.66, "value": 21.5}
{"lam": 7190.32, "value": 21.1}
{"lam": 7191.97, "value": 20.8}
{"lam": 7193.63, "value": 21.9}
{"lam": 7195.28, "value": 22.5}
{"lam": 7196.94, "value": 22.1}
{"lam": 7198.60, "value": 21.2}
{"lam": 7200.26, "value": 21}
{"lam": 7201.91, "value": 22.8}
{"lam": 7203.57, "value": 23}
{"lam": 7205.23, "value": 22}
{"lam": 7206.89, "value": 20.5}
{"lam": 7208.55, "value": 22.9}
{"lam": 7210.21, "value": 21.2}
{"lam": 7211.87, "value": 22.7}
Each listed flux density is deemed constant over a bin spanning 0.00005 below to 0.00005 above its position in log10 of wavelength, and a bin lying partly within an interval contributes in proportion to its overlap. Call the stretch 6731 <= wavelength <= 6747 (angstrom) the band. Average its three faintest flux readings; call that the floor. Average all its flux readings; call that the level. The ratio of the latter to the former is 1.02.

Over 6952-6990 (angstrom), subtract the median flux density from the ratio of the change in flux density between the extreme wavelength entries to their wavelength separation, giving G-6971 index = -24.8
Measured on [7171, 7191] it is -22.2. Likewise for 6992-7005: -24.2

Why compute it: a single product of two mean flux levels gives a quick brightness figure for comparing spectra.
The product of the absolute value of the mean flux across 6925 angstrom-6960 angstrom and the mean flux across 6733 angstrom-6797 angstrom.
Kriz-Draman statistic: 584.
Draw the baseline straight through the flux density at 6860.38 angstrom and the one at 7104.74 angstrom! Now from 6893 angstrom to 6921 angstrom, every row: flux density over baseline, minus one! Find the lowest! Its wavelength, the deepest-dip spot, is 6920.67 angstrom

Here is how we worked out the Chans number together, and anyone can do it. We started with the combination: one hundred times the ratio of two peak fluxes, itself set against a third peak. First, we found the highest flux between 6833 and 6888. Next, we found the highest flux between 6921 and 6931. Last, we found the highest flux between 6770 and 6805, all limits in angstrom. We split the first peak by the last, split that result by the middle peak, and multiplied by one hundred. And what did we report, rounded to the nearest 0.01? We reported 4.26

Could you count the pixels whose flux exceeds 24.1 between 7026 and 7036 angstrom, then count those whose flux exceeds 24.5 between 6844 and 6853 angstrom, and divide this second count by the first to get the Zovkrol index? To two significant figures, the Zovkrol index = 2.0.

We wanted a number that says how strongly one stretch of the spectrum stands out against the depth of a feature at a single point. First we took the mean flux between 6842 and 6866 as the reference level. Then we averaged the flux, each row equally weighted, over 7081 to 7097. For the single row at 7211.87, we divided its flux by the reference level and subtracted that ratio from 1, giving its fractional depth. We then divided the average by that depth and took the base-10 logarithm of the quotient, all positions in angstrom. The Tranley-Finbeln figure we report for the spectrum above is 2.8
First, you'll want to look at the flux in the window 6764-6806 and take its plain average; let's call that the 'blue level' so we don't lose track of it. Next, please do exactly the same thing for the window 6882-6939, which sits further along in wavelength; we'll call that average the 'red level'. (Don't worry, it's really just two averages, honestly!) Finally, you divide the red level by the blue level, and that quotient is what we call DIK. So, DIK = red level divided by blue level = 1.00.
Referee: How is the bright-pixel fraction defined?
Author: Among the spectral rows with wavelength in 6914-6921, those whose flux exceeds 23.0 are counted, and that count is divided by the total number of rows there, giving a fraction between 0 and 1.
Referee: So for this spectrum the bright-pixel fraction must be 0.80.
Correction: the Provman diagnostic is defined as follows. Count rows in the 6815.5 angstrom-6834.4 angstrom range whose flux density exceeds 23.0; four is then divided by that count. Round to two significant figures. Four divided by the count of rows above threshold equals 0.40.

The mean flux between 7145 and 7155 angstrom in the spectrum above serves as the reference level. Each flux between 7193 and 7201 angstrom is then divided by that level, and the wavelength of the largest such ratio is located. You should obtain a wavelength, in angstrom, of 7195.28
